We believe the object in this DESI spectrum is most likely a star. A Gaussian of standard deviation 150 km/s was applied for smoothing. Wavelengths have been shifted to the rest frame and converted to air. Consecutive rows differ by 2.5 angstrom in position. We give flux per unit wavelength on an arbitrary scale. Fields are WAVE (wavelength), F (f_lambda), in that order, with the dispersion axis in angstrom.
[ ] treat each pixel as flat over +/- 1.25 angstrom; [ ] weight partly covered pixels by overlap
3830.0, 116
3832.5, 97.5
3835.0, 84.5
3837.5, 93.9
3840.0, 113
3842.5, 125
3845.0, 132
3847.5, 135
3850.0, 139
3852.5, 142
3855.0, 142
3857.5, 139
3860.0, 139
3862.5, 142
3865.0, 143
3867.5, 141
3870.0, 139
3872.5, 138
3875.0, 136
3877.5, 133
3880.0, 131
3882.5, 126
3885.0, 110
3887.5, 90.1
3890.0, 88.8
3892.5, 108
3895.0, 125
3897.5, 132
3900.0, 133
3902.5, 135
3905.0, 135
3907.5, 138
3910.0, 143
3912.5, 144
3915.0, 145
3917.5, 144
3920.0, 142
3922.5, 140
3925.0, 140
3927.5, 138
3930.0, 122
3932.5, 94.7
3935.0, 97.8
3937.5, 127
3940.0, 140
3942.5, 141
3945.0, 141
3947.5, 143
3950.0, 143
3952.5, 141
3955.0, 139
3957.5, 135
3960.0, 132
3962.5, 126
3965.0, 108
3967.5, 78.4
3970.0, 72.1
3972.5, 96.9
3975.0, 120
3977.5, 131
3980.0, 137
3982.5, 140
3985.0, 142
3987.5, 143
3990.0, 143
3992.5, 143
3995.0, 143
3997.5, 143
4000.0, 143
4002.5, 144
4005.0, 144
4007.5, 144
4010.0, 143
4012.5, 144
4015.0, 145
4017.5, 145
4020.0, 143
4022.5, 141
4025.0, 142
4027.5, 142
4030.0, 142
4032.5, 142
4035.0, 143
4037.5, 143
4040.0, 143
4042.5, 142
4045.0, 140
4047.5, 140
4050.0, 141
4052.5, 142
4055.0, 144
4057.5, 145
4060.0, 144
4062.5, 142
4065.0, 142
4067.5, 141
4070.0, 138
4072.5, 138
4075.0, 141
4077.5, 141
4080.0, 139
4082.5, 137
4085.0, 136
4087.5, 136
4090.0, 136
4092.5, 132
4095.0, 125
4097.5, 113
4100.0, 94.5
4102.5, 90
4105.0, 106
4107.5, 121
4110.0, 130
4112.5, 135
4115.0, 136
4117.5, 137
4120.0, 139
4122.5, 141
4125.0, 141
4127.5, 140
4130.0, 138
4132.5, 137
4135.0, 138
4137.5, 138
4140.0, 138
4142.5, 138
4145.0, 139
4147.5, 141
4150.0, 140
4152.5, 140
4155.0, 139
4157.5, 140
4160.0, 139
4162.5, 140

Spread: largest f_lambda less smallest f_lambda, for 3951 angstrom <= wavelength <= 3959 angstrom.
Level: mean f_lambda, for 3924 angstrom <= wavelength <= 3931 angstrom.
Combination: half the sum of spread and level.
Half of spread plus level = 70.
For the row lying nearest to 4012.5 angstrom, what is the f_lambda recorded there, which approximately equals 144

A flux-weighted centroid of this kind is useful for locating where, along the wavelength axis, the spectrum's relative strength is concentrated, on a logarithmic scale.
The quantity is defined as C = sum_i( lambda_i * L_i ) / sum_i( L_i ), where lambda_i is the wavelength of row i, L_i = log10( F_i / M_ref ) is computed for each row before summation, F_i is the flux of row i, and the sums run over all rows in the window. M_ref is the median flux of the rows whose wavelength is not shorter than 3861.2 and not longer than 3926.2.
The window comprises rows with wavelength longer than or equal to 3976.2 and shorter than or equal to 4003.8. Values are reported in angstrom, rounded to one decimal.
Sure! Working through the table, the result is 3995.6 angstrom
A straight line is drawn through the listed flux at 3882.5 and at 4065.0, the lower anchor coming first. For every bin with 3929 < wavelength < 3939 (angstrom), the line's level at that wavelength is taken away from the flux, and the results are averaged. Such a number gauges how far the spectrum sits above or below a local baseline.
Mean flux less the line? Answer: -20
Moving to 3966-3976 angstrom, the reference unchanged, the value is -42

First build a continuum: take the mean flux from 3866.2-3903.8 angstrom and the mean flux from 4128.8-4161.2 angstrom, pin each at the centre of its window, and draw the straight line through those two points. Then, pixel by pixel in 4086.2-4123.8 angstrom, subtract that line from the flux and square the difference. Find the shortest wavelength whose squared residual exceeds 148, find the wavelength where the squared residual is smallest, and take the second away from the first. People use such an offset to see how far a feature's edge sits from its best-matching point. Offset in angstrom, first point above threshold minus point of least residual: 7.5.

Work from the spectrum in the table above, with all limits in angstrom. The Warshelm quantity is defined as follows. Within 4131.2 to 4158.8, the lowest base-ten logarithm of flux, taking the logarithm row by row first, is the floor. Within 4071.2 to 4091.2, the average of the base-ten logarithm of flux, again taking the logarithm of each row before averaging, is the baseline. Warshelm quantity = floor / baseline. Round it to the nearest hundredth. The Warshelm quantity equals 1.00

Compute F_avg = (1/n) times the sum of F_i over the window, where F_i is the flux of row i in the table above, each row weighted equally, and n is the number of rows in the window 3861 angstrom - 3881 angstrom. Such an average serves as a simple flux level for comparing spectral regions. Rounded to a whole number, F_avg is 138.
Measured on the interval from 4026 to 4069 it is 142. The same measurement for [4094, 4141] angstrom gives 128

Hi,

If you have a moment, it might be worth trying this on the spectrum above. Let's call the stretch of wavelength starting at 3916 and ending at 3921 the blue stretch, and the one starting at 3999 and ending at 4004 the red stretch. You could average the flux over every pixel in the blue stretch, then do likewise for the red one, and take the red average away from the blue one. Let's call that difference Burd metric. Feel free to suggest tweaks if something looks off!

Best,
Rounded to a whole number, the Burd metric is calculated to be 0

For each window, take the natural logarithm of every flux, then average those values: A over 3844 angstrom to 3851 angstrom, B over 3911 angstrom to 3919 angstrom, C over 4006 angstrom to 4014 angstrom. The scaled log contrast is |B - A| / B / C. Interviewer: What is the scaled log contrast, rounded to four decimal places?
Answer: 0.0026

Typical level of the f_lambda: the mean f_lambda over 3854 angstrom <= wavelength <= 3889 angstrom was 132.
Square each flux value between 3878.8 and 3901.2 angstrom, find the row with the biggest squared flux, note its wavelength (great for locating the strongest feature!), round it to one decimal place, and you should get 3900.0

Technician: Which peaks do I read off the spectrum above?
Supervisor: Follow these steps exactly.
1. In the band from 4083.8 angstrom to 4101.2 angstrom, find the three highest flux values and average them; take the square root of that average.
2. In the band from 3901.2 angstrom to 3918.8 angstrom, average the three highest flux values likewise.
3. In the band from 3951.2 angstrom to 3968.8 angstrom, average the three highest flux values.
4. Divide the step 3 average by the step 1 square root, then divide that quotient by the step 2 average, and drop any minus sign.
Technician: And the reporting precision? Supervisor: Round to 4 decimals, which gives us 0.0822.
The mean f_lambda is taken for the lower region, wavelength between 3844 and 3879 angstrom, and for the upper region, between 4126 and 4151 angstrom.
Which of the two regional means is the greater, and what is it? 139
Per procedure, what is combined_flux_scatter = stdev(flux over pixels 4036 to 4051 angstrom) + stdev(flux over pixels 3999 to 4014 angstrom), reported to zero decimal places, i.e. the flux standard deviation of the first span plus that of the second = 2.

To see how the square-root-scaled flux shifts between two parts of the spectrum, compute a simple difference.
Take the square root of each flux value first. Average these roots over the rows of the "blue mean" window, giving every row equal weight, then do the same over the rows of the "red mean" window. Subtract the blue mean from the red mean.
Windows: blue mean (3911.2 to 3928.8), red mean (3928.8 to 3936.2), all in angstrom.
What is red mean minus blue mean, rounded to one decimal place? -1.7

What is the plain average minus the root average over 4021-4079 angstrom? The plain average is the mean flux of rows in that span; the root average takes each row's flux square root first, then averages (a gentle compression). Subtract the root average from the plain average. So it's 130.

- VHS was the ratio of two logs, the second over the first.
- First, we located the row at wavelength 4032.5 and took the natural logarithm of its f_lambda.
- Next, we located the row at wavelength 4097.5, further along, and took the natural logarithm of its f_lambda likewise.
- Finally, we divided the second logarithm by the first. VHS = 0.95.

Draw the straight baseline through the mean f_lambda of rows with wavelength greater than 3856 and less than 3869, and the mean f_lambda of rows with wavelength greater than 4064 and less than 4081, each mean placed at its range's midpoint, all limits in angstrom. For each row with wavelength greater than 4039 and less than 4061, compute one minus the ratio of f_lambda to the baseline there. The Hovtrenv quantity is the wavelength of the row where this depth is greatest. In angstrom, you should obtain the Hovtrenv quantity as 4045.0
